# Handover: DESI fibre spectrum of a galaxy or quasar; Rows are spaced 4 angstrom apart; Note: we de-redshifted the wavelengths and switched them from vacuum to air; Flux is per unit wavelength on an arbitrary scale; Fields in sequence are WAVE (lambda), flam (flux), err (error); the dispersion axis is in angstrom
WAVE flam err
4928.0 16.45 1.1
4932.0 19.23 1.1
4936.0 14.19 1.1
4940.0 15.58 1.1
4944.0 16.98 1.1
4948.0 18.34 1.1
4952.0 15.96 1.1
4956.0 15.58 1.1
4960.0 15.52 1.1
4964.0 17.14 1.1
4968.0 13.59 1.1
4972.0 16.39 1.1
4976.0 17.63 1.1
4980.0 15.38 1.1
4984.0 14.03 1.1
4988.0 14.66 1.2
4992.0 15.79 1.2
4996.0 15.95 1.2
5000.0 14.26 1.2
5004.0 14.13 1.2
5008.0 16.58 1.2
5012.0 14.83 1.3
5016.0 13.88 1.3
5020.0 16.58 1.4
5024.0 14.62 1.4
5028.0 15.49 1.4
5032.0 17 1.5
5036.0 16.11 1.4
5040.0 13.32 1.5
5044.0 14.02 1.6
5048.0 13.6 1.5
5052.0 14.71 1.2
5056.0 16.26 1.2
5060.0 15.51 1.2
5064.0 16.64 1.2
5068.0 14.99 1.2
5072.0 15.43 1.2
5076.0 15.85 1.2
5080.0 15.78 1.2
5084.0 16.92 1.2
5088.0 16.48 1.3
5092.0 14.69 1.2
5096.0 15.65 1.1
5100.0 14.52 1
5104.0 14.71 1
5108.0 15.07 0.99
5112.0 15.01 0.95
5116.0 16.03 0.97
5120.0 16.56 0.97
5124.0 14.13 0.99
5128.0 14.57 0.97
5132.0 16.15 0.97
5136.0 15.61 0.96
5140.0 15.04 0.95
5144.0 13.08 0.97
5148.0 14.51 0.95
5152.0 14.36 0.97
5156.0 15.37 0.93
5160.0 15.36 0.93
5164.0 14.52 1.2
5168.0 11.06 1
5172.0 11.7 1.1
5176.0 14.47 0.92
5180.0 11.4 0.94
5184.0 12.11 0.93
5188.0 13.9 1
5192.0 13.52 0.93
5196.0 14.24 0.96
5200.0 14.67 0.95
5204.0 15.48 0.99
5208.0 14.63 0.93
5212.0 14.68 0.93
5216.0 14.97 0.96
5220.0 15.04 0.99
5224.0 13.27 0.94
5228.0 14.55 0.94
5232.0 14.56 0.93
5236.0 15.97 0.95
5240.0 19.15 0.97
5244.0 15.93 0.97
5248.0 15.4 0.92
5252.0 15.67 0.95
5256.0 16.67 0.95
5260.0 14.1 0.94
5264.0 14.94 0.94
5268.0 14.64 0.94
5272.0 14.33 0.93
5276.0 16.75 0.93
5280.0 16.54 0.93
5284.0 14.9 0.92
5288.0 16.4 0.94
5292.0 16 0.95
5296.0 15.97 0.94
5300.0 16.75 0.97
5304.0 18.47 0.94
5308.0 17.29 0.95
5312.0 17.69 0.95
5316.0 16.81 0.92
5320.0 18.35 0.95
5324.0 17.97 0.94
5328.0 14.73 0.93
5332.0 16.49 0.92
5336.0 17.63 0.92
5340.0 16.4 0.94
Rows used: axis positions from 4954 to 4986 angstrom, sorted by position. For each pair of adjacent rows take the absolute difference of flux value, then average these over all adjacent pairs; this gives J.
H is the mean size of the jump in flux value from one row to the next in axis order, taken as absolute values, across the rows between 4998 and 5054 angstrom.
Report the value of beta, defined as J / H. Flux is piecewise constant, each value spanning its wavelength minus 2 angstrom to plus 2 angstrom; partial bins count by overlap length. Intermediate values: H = 1.40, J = 1.8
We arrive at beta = 1.3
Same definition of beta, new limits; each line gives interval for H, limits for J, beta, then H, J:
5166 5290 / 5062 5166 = 0.7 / 1.17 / 0.8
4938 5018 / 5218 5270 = 1.0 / 1.44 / 1.4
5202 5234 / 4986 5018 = 1.9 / 0.62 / 1.2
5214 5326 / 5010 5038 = 1.3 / 1.11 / 1.5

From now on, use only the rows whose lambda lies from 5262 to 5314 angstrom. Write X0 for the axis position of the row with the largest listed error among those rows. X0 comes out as 5300.0 angstrom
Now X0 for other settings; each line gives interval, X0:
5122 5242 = 5164.0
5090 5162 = 5092.0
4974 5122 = 5044.0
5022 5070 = 5044.0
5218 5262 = 5220.0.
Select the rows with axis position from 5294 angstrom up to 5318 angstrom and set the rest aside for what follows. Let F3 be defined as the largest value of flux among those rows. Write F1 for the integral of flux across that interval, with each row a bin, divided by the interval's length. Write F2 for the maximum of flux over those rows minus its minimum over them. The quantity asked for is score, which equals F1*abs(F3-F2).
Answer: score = 274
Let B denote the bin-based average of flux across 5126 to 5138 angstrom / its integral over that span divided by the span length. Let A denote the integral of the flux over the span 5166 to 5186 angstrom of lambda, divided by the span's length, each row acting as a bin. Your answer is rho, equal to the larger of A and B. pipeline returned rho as 15.4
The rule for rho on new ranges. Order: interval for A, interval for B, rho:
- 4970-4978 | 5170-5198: 17.0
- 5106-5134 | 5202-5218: 15.4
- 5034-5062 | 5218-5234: 14.8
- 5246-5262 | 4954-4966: 16.1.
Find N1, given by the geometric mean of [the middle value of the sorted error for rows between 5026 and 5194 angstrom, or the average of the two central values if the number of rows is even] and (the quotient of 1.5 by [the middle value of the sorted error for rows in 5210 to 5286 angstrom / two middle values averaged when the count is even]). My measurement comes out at 1.26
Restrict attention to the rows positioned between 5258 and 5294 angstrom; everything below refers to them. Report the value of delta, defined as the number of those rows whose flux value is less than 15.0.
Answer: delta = 5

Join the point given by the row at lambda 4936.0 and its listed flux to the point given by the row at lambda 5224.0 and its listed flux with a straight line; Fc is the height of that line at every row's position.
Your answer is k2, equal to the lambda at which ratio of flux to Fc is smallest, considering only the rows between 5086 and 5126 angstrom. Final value 5124.0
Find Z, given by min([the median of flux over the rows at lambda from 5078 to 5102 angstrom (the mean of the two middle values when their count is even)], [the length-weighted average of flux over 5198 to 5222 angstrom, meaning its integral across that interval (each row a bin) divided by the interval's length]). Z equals 14.9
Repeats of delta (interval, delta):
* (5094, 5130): 4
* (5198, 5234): 7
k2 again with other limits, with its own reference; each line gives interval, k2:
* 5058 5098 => 5092.0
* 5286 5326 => 5296.0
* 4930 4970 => 4968.0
